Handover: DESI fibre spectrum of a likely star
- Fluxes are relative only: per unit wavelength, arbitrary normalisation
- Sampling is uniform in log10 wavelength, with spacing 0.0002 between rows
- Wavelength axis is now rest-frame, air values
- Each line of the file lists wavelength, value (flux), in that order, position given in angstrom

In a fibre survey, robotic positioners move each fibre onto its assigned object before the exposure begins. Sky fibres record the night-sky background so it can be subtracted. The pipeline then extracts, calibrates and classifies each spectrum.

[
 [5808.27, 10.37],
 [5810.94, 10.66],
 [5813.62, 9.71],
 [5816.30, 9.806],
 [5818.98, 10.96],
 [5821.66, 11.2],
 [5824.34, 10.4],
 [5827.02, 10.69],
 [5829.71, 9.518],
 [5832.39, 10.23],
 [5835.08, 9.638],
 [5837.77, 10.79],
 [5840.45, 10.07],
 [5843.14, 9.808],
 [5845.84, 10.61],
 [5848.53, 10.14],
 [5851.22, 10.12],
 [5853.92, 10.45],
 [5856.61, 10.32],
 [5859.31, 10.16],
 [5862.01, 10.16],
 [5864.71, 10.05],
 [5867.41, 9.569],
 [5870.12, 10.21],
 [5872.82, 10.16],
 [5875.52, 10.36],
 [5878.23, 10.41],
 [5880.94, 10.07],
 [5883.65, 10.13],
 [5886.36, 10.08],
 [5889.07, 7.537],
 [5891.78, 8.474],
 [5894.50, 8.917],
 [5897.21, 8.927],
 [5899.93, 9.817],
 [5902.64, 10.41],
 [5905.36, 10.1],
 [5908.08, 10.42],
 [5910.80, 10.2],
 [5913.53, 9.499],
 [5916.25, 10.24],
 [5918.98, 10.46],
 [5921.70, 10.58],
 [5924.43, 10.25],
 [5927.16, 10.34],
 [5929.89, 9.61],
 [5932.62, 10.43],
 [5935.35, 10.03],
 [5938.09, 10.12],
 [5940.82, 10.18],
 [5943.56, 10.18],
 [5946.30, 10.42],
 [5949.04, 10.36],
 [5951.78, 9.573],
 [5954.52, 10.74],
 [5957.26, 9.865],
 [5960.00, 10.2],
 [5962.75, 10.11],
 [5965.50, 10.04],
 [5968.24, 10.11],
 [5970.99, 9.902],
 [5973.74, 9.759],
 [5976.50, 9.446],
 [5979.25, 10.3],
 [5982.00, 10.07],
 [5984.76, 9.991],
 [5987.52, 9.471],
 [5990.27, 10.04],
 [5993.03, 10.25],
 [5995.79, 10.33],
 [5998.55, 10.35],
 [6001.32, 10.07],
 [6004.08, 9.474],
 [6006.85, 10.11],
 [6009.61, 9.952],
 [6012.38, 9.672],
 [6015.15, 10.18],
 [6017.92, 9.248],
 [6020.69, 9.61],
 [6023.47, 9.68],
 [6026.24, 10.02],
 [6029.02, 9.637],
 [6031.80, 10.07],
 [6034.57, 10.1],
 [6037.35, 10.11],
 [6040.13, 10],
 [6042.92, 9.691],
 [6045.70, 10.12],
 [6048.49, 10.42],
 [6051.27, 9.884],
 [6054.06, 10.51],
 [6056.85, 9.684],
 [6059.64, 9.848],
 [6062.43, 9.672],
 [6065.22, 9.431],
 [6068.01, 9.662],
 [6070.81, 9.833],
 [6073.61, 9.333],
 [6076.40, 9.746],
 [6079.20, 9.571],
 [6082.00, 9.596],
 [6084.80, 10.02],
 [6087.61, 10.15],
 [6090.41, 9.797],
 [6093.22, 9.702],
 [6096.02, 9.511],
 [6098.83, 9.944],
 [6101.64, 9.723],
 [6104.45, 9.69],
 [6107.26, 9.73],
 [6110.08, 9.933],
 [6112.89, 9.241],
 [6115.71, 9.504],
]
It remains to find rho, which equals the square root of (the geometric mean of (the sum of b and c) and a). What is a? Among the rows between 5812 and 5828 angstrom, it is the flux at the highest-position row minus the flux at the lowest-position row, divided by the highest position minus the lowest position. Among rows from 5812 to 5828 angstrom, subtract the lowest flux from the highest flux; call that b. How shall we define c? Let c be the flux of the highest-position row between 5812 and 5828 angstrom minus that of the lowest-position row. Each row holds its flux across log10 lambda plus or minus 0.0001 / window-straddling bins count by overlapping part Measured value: 0.65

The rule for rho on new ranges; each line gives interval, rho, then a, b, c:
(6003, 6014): 0.38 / 0.024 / 0.6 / 0.20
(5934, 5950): 0.36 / 0.024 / 0.4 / 0.33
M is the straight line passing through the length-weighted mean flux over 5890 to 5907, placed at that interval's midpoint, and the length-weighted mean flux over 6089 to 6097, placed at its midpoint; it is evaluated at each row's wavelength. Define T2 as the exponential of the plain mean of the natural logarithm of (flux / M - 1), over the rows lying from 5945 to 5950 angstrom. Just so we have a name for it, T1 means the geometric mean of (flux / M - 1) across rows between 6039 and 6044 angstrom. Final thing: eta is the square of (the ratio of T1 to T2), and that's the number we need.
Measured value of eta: 0.0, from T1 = 0.02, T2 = 0.096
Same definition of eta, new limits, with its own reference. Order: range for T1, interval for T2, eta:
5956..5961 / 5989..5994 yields 0.7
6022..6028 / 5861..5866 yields 0.1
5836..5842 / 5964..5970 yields 3.5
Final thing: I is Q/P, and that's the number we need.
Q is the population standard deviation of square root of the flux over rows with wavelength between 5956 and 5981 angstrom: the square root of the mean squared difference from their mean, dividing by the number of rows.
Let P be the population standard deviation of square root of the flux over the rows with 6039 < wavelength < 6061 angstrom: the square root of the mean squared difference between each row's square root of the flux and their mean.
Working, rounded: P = 0.046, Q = 0.039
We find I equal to 0.9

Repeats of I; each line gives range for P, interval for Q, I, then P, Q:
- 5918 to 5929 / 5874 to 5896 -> 8.6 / 0.019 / 0.165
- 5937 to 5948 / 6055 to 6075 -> 1.6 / 0.018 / 0.029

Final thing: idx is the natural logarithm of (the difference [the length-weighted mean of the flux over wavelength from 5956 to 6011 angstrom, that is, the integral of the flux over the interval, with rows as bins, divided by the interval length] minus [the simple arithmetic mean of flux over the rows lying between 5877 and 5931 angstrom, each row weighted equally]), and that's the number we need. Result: -1.78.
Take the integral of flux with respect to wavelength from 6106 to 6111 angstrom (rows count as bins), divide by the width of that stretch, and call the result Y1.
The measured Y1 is 9.8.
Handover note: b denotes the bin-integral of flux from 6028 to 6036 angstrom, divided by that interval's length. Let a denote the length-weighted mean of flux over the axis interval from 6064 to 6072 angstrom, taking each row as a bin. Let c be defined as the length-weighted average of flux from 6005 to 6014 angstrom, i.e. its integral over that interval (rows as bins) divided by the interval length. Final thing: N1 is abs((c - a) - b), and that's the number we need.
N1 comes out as 9.7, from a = 9.64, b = 10.0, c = 9.9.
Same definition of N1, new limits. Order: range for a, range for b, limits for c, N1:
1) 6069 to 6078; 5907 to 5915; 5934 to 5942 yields 9.6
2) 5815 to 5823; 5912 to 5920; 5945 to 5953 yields 10.6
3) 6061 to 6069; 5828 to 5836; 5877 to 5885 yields 9.2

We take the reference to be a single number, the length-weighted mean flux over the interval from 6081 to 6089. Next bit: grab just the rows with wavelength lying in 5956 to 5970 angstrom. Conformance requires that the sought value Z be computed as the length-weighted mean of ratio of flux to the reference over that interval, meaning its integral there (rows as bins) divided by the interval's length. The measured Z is 1.01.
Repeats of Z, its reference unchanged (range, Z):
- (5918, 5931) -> 1.03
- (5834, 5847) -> 1.03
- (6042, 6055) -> 1.02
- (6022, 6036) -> 1.00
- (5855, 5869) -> 1.01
